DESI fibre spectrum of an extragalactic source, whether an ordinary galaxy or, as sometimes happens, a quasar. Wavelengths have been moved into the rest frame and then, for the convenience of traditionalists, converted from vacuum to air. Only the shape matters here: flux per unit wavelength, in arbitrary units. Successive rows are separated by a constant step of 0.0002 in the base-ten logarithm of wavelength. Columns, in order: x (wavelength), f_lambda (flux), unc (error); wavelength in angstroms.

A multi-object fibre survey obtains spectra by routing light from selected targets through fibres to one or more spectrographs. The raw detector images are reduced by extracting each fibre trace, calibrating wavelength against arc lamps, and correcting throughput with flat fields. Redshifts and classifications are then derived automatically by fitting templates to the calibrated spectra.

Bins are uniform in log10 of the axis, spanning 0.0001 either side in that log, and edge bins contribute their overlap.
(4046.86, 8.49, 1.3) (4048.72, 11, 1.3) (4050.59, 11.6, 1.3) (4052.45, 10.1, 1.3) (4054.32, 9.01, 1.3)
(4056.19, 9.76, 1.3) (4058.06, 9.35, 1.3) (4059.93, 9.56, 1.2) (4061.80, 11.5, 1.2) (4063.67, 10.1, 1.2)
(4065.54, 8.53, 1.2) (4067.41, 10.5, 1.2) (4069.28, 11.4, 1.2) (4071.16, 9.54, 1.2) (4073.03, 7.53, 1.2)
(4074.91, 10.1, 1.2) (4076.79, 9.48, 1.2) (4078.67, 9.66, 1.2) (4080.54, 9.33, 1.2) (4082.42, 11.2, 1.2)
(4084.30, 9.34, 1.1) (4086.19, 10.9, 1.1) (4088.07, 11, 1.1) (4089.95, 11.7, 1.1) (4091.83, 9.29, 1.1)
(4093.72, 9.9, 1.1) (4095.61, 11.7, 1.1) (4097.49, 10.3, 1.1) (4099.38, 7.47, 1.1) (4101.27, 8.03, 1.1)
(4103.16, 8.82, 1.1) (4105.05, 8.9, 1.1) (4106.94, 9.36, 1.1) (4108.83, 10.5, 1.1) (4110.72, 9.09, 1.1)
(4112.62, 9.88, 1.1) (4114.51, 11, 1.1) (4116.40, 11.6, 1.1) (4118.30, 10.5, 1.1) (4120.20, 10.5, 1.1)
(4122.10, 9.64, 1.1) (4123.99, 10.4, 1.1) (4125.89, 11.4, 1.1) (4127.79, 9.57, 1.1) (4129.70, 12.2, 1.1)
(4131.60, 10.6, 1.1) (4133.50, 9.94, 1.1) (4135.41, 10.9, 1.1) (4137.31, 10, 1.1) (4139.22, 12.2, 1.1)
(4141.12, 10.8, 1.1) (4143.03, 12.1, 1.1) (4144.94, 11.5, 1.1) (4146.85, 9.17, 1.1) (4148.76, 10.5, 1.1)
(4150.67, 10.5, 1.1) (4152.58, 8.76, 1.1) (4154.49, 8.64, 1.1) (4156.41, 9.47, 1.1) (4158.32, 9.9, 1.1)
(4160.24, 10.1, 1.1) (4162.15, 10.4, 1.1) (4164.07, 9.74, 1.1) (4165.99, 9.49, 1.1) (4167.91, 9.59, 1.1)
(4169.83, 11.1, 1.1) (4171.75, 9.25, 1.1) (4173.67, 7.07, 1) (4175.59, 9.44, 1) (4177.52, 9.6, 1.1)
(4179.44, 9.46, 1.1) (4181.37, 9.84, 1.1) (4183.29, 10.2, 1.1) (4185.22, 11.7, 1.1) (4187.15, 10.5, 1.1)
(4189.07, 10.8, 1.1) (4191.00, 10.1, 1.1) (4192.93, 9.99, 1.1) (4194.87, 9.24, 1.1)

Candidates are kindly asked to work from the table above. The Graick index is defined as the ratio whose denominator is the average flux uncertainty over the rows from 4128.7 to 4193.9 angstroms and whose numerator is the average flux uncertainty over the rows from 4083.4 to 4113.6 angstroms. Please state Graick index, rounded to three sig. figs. 1.01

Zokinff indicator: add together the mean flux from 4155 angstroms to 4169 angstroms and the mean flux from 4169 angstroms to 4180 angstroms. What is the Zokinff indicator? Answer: 19.1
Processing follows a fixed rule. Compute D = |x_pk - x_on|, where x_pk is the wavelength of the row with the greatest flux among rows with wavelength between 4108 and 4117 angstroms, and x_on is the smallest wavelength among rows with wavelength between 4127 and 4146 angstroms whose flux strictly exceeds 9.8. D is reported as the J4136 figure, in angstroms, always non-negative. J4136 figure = 13.3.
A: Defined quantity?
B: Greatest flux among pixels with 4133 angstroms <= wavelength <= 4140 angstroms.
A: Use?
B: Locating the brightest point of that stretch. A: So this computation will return 12.2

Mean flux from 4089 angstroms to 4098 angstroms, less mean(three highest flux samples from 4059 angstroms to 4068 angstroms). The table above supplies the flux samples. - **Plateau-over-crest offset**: -0.1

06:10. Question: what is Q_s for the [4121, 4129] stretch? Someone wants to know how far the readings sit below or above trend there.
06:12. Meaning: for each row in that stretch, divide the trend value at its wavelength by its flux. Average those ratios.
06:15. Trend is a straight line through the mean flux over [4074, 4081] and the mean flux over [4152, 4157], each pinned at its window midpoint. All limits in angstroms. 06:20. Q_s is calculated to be 0.90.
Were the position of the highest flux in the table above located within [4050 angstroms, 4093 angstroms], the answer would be 4089.95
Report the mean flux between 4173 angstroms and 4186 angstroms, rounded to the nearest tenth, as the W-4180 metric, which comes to 9.6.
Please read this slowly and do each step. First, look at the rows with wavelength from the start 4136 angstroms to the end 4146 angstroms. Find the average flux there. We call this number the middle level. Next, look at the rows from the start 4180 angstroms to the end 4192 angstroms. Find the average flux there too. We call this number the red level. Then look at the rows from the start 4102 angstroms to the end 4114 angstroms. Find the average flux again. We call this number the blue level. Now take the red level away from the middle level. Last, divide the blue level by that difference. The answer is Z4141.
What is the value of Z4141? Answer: 12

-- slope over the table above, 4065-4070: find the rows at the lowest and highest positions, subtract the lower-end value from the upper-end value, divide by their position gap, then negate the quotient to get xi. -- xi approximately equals -0.8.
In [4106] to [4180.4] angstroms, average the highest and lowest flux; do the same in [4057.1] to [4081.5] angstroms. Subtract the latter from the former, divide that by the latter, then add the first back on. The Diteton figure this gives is 9.6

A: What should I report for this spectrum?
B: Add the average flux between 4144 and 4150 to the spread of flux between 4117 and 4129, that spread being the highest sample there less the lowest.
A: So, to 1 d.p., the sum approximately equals 12.2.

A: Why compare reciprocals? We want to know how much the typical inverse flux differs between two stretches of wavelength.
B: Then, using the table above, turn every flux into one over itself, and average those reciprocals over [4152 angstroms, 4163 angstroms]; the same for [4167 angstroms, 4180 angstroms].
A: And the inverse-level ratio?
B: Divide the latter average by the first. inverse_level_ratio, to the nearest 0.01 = 1.03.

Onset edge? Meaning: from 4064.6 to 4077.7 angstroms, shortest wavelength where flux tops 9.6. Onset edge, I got 4067.41 angstroms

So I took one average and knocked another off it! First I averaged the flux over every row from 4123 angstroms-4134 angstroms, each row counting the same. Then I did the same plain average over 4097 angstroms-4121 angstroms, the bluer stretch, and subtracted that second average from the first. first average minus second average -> 1.0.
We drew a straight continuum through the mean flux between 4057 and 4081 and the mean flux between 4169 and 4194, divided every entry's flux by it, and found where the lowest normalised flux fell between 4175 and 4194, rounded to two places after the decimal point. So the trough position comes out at 4175.59 angstroms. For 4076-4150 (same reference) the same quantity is 4099.38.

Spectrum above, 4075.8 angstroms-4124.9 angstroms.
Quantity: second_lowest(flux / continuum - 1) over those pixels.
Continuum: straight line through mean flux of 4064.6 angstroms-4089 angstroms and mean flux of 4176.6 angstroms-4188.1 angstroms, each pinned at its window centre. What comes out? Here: -0.19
